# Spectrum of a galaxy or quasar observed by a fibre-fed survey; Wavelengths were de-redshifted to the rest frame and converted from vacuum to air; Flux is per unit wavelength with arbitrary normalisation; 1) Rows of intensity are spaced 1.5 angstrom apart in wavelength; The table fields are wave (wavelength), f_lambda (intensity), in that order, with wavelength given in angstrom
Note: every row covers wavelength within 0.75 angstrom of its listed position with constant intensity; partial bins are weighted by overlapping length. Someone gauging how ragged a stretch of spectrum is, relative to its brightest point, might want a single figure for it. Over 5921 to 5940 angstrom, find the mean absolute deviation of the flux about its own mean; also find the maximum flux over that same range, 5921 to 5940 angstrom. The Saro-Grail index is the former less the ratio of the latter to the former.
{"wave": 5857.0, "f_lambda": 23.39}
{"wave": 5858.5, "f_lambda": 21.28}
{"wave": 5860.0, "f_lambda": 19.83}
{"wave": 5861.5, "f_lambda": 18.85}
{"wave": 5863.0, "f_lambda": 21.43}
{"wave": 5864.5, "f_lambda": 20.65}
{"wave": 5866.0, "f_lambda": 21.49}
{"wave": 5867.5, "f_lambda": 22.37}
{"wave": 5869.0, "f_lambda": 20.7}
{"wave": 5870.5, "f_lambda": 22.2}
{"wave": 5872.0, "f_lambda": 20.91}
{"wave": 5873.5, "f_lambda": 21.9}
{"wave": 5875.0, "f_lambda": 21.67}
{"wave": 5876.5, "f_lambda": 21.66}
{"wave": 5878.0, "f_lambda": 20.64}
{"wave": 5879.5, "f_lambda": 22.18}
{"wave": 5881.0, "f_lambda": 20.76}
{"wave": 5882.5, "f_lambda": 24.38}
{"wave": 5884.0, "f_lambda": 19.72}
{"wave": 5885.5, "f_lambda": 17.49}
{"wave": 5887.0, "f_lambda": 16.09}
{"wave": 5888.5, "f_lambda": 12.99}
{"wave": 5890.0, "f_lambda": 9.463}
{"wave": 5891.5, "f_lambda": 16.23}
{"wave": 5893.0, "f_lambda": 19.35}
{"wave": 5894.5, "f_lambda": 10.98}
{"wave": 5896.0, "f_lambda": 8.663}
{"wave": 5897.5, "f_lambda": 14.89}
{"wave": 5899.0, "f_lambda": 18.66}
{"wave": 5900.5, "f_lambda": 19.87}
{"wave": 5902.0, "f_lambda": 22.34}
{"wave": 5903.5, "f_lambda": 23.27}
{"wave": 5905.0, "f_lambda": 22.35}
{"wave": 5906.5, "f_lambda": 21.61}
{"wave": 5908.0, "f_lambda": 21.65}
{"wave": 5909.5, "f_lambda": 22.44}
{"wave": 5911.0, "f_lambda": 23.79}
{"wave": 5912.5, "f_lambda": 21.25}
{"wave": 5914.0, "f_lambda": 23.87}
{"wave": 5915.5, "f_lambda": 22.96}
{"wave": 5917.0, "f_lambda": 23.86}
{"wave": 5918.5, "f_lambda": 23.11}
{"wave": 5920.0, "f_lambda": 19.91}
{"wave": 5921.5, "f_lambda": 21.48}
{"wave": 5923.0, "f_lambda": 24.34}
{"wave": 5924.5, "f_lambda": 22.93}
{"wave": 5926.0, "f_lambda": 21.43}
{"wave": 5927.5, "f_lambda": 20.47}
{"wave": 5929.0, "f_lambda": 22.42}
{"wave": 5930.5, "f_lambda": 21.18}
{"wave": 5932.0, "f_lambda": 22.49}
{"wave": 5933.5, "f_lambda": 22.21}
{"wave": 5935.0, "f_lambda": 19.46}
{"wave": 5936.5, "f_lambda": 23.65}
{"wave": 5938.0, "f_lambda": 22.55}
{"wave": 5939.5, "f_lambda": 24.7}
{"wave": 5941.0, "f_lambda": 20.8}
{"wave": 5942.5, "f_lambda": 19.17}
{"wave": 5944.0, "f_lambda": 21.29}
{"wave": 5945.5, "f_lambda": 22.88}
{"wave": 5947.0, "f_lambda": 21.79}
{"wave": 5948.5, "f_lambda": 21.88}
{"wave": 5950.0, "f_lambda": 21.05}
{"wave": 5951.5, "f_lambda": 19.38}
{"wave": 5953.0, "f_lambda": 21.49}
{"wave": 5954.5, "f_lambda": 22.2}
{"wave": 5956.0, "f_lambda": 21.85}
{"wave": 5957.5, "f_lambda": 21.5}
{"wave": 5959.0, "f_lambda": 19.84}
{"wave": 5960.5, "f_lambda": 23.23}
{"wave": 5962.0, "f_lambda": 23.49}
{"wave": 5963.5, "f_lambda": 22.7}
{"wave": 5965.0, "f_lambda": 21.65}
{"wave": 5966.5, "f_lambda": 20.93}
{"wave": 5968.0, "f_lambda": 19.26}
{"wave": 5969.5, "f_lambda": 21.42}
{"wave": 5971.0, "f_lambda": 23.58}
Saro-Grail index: -21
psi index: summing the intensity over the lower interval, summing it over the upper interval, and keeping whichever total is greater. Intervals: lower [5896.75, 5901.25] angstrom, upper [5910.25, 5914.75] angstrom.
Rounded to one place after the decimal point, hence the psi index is 68.9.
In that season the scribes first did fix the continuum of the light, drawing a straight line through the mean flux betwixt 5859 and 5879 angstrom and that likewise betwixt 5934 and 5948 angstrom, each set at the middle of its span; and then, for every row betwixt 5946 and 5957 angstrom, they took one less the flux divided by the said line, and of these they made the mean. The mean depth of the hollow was 0.02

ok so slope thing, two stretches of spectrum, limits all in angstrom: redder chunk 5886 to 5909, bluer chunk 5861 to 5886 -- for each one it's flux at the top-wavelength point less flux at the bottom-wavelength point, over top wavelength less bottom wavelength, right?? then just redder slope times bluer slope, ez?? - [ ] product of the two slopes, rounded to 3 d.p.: -0.015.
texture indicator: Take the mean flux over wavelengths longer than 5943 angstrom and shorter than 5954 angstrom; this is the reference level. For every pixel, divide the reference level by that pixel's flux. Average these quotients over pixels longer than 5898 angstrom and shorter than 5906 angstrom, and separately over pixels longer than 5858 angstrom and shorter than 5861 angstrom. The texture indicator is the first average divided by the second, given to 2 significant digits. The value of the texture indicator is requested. 0.97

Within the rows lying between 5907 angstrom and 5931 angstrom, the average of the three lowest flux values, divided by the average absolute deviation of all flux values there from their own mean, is 19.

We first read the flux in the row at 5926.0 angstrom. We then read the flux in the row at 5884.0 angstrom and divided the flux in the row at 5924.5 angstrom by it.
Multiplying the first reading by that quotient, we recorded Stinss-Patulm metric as 24.9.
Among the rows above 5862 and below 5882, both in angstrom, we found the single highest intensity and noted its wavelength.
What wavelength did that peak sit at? 5867.5 angstrom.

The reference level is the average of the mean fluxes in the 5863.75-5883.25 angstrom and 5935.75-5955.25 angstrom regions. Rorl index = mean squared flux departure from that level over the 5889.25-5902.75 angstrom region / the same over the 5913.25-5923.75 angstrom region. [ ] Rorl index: 18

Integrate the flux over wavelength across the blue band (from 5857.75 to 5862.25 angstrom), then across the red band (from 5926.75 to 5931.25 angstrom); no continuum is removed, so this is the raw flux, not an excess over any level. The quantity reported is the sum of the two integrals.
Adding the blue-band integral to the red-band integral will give 186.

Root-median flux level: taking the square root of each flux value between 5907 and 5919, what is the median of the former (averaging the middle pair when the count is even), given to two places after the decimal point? 4.80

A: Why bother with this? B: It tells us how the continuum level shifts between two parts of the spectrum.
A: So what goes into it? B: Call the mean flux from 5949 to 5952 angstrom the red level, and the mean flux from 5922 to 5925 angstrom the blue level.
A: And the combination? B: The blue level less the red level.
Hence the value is 3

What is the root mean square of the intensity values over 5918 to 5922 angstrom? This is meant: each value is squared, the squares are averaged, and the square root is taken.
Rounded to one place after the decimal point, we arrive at 21.5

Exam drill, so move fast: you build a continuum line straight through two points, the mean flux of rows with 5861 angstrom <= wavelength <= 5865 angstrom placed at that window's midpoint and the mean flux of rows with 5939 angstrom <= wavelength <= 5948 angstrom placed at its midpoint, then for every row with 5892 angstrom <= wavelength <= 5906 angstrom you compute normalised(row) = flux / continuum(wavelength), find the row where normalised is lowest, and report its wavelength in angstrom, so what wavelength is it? 5896.0 angstrom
